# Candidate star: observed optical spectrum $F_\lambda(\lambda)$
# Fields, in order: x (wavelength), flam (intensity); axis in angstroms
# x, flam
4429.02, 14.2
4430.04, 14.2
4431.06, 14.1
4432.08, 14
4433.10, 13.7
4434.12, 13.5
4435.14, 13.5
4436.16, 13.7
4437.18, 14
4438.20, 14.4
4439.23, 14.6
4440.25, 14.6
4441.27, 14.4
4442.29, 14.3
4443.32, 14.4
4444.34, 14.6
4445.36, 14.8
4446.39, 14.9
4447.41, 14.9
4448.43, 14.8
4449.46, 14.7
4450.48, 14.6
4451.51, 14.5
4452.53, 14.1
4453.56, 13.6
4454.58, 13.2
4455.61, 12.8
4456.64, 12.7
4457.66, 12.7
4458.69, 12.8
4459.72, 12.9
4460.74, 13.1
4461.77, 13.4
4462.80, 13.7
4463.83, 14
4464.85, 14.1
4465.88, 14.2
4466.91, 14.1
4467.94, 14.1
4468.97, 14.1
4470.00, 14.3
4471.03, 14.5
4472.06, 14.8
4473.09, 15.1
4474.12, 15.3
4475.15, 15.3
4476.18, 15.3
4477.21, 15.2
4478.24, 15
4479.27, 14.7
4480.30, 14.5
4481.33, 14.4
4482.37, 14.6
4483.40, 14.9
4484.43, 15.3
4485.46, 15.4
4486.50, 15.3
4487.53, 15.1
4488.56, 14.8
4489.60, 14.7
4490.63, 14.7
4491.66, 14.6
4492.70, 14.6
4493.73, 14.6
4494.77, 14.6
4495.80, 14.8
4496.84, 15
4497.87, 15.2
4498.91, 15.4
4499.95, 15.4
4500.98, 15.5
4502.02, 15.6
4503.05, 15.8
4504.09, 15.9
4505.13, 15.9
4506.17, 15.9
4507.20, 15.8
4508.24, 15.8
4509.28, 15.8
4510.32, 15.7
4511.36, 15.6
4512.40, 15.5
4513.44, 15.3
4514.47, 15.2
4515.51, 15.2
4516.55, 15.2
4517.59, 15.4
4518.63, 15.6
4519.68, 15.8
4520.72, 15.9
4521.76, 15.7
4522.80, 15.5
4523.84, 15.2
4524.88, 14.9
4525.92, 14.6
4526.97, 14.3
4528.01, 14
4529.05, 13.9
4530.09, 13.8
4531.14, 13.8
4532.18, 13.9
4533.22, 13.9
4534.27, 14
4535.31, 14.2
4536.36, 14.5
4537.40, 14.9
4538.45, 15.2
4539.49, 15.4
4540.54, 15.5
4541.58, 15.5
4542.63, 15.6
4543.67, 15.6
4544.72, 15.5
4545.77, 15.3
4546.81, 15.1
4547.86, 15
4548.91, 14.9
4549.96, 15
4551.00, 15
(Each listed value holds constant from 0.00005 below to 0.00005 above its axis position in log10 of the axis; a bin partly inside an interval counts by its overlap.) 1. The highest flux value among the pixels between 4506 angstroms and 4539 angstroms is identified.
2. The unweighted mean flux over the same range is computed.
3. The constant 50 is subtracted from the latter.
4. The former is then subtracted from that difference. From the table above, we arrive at -50.9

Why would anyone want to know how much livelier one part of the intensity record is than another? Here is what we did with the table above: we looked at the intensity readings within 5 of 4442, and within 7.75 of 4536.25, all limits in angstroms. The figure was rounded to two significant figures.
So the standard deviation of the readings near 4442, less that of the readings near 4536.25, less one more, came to -1.5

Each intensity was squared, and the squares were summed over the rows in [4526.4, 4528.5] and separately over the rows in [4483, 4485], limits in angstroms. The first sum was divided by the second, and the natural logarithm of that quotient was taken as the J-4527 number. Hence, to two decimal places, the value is -0.13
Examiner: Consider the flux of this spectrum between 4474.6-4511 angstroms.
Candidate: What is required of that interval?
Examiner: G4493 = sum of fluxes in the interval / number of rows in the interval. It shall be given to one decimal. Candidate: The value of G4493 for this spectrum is 15.2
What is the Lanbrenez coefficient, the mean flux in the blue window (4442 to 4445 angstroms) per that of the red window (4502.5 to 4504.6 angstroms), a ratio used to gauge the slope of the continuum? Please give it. 0.91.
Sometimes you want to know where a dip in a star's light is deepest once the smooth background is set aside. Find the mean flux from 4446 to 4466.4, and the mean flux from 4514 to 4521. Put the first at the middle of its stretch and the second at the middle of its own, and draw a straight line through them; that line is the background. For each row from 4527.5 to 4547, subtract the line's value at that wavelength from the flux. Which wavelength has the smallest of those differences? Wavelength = 4531.14 angstroms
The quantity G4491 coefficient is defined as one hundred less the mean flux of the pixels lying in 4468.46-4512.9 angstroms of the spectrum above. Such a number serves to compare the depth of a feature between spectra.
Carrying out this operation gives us 84.9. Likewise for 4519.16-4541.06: 85.3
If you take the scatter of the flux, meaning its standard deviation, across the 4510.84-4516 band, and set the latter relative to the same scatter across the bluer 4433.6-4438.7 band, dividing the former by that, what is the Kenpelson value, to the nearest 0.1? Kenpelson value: 0.5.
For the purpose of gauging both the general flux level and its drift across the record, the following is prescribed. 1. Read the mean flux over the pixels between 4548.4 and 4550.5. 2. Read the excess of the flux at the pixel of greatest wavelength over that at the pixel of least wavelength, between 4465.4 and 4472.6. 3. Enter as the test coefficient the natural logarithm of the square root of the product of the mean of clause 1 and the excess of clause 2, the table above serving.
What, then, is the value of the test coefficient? 1.1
